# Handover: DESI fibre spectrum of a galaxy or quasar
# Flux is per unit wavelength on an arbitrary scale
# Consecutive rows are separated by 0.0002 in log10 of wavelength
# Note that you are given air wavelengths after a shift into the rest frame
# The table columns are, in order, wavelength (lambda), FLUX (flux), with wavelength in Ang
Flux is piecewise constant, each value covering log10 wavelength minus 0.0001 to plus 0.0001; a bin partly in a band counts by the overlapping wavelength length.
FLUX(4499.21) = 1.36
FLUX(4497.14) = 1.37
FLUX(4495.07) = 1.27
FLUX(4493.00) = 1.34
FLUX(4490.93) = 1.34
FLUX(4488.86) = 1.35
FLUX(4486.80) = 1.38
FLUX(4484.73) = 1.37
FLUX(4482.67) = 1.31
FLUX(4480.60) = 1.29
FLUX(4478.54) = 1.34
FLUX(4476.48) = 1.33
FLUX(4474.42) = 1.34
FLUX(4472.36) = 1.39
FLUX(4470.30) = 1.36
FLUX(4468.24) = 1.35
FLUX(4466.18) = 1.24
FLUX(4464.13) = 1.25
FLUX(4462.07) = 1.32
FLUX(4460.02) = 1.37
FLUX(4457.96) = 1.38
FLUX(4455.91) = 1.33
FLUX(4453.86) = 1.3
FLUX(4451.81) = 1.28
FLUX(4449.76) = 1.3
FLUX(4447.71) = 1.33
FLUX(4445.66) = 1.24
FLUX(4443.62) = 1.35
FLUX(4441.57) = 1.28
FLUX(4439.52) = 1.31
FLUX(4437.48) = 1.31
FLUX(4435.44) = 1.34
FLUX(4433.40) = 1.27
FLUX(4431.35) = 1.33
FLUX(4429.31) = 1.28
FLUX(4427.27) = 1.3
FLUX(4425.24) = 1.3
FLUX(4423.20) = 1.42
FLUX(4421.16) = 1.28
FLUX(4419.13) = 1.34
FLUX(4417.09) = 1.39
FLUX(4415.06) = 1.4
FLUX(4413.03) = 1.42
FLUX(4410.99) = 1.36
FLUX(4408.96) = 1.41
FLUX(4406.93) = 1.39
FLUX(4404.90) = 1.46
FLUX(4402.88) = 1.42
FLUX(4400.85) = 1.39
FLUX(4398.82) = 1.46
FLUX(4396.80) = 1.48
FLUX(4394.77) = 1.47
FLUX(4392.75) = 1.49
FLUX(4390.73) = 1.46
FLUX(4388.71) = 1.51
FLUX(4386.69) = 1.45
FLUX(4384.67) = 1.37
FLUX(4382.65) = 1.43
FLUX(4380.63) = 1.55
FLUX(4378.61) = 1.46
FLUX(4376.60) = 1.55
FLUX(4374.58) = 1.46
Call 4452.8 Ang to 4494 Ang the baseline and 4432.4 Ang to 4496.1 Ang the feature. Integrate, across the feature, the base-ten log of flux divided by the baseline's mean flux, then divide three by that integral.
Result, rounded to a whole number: -11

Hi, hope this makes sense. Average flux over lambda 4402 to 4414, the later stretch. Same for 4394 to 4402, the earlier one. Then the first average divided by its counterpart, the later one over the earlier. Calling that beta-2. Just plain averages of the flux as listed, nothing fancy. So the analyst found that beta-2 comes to 0.97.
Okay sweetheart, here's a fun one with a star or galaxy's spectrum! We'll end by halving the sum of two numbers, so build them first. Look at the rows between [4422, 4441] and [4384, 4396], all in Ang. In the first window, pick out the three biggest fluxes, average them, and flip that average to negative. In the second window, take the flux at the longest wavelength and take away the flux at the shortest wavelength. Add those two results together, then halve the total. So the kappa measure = -0.63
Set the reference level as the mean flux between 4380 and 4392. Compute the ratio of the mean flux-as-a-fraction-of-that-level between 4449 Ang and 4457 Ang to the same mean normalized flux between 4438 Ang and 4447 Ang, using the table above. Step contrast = 1.01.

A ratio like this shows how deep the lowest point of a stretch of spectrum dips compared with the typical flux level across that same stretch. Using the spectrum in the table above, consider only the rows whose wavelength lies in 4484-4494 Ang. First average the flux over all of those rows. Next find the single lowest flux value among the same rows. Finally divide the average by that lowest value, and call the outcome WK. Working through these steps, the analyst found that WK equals 1.01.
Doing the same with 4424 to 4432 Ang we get 1.02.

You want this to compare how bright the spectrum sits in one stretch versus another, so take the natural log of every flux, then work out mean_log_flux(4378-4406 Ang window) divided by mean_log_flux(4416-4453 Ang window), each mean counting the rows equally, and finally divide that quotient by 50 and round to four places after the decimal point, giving 0.0276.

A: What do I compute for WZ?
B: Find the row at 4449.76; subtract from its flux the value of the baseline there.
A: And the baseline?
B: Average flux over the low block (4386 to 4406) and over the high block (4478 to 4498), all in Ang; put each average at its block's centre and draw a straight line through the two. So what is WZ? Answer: -0.09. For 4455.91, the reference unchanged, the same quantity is -0.05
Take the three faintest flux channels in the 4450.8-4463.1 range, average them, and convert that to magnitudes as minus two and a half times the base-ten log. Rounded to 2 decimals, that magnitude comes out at -0.28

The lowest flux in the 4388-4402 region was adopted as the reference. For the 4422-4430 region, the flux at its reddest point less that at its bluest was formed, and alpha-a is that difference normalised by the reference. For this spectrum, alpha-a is -0.101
